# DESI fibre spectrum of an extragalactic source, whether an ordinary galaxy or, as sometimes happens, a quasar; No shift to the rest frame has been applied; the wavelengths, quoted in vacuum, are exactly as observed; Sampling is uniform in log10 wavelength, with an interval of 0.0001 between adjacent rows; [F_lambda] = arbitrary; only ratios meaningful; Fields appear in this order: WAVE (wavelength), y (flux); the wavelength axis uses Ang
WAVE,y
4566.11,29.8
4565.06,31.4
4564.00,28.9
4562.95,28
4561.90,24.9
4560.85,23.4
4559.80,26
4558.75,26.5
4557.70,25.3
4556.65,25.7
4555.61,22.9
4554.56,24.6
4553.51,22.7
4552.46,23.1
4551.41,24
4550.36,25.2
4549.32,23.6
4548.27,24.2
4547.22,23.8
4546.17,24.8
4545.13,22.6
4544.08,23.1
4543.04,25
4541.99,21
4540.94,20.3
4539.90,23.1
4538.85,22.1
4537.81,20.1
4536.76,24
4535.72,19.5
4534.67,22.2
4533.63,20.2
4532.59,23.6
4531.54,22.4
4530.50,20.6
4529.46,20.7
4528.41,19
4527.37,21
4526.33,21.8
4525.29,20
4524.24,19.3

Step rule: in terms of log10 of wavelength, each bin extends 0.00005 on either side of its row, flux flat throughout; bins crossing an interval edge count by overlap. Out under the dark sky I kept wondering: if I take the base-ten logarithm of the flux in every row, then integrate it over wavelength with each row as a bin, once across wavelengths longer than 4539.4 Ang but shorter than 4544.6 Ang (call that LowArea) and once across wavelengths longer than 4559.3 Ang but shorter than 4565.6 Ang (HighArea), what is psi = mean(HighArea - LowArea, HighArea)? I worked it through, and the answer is 5.5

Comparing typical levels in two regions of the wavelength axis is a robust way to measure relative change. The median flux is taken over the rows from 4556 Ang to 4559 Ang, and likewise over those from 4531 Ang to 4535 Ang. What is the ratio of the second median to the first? 0.87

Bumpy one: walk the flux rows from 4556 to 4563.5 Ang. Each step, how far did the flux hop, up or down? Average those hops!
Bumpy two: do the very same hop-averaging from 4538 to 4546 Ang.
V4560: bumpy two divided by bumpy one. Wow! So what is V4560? 1.17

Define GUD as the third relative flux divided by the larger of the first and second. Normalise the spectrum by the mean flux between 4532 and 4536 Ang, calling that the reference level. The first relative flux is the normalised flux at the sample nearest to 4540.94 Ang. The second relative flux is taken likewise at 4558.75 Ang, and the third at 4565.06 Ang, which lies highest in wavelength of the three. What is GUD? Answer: 1.18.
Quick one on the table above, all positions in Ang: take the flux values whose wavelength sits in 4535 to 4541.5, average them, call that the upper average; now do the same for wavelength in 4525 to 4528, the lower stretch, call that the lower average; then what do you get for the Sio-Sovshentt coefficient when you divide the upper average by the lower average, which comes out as 1.03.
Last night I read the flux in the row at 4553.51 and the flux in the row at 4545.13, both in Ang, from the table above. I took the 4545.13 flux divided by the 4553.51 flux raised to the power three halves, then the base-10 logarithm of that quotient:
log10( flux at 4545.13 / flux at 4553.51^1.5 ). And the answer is -0.68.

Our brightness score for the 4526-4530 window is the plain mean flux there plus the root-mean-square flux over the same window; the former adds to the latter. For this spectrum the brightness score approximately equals 41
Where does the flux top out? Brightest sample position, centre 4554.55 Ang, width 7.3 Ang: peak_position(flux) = 4556.65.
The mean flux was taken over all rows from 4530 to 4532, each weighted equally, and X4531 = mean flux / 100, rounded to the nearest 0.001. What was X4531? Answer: 0.215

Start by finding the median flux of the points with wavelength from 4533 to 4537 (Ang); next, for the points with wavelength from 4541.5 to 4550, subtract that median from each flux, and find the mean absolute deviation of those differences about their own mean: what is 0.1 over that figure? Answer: 0.10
